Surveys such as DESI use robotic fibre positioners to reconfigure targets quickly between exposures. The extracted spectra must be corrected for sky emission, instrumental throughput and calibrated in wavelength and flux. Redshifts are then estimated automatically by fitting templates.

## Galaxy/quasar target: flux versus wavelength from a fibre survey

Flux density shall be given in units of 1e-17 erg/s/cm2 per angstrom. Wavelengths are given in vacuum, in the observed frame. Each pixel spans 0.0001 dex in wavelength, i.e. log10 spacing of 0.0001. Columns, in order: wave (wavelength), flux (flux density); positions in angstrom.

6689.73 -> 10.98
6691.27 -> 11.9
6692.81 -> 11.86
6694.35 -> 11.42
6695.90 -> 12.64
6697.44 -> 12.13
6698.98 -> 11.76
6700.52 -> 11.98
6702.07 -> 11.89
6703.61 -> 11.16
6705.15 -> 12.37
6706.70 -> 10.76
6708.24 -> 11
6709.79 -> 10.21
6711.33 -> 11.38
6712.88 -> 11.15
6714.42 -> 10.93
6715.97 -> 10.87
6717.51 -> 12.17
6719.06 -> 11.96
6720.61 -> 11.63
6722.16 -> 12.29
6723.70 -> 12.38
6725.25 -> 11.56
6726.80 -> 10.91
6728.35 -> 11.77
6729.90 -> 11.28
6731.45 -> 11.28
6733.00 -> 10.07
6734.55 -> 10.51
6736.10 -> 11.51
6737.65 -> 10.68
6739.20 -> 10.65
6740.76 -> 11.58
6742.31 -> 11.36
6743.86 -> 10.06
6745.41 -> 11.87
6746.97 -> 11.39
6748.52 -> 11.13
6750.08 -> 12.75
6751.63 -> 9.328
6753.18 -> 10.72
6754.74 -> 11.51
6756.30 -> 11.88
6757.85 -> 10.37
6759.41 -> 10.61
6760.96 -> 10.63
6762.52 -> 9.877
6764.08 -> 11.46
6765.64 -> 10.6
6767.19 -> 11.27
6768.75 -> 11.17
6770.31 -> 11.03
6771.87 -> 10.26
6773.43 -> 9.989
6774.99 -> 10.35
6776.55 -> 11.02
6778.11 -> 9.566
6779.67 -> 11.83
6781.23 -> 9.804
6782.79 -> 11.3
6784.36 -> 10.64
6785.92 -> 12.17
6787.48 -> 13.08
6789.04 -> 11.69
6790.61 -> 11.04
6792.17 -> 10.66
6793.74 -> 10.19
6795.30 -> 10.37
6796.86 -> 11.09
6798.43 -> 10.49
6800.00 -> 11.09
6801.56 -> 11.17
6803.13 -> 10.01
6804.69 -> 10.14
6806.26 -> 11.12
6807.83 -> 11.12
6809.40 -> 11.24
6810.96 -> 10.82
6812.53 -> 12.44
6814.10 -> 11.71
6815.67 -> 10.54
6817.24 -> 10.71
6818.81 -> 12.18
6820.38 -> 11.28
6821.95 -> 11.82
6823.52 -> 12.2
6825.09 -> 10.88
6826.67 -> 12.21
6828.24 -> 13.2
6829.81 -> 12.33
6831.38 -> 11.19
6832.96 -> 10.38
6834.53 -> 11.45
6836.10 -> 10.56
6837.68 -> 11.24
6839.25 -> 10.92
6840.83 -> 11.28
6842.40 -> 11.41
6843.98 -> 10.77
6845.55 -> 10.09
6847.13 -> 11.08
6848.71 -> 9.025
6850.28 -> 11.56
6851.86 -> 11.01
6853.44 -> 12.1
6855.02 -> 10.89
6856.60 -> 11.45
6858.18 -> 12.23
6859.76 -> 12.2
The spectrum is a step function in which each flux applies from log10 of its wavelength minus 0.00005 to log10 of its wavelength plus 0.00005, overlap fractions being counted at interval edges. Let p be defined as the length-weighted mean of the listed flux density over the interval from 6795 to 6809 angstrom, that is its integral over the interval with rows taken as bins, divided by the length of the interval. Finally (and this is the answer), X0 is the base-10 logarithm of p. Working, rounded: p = 10.8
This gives 1.03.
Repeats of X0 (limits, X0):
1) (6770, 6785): 1.02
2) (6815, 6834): 1.06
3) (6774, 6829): 1.05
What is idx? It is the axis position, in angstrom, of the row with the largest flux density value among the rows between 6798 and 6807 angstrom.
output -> 6801.56 angstrom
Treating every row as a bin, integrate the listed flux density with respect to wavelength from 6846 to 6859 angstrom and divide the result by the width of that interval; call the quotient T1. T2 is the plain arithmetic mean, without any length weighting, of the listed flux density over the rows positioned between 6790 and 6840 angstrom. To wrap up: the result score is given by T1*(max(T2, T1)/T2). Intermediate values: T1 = 11.13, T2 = 11.2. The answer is 11.1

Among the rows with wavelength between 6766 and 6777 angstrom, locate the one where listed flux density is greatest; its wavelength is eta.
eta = 6767.19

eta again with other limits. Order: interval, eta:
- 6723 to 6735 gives 6723.70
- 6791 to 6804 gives 6801.56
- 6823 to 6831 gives 6828.24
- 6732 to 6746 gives 6745.41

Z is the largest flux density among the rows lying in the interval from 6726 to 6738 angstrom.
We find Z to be 11.77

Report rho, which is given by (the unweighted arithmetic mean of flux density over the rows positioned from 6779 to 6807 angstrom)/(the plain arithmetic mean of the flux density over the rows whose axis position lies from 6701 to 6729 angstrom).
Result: 0.96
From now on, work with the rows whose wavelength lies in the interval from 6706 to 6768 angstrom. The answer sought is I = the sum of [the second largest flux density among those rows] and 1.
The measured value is 13.4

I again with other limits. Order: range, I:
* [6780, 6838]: 14.1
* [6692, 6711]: 13.4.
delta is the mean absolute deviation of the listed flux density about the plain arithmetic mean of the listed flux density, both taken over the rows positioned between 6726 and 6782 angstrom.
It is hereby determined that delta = 0.62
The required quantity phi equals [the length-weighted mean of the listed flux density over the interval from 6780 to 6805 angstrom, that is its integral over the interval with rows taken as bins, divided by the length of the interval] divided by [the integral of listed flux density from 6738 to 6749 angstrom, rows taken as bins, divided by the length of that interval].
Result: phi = 0.985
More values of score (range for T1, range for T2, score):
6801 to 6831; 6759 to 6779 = 12.3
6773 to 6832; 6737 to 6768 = 11.4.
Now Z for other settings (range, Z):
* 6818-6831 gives 13.2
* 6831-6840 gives 11.45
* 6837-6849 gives 11.41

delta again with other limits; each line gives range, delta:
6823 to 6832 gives 0.64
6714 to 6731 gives 0.46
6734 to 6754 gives 0.66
